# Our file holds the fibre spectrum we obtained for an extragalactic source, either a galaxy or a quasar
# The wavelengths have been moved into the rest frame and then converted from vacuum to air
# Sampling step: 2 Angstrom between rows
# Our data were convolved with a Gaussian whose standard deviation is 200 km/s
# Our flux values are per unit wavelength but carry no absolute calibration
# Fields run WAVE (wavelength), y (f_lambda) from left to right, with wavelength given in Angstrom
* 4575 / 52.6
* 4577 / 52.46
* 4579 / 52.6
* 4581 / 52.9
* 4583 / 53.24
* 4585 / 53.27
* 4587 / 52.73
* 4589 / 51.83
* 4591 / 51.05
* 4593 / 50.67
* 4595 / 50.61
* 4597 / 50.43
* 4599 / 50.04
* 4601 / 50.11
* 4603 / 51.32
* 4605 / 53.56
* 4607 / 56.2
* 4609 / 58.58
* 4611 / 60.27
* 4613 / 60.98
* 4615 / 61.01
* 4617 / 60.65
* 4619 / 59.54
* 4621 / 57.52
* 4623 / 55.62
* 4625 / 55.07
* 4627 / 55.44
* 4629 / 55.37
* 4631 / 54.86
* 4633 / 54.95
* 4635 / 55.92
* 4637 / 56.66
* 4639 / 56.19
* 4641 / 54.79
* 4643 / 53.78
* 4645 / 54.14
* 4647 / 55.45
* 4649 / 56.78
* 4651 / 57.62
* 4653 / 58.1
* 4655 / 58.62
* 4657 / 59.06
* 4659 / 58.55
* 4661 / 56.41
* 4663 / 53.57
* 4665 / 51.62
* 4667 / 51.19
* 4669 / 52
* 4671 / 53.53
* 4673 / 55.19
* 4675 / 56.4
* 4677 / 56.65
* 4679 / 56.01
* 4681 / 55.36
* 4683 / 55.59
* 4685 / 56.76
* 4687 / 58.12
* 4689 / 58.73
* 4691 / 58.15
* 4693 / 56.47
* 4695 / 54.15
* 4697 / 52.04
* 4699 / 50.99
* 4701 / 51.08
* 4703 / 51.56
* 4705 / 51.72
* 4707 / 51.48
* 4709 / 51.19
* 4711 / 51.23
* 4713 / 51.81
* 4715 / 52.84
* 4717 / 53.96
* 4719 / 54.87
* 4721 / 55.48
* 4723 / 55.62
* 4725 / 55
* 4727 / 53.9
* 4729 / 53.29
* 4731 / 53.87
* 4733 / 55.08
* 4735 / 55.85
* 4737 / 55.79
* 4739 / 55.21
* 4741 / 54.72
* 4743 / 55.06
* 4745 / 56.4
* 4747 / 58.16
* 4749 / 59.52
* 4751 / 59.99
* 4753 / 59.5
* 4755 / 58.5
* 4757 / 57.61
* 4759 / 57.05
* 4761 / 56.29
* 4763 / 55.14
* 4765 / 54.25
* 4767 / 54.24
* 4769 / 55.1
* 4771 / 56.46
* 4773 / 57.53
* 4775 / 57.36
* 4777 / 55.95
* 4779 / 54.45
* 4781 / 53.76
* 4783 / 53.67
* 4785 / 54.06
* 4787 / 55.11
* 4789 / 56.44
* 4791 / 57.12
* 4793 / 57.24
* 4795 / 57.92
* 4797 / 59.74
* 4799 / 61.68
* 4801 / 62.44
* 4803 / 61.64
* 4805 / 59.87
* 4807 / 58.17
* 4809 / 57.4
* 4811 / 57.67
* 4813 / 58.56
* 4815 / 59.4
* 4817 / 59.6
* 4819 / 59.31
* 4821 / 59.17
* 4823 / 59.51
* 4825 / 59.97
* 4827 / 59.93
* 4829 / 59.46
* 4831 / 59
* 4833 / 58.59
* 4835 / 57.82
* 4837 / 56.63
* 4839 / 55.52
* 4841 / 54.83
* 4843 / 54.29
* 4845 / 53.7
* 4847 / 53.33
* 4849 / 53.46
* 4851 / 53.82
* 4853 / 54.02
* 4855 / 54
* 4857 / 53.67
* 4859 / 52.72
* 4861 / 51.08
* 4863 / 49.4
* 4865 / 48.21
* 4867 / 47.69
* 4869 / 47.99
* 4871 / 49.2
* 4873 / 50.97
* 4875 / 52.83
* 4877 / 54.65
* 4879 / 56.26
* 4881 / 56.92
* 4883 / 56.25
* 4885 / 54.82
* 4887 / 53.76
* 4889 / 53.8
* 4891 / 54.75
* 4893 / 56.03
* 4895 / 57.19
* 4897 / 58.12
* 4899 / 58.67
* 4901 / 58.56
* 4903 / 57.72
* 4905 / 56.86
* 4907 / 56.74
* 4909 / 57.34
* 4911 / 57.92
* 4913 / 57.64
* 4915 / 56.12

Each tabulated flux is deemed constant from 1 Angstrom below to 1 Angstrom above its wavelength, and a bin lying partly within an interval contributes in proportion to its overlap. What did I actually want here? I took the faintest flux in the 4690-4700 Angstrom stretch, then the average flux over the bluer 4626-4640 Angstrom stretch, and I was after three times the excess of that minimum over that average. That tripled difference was -14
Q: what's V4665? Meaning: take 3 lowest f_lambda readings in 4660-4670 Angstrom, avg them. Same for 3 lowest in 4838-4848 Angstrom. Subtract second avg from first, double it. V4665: -4.3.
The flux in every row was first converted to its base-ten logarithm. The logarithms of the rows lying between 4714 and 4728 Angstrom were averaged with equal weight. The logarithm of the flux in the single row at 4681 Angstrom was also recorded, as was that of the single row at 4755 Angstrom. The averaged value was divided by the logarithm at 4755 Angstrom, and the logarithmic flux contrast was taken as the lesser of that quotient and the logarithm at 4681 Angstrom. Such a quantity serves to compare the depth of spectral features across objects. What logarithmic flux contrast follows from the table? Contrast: 0.98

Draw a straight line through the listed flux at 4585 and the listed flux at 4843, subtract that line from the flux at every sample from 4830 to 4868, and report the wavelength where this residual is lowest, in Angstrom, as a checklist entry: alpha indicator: 4867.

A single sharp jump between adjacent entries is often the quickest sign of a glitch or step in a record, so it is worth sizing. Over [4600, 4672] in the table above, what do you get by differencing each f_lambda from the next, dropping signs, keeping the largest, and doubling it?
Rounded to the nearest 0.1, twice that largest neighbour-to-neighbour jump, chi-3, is 5.7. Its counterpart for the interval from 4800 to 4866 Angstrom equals 3.5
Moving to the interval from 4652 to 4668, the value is 5.7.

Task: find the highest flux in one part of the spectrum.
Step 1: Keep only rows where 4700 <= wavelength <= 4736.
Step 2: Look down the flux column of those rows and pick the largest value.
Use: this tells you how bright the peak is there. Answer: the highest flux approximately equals 55.85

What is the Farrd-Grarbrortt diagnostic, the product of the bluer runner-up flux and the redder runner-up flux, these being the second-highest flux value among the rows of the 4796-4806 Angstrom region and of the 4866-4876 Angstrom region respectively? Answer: 3144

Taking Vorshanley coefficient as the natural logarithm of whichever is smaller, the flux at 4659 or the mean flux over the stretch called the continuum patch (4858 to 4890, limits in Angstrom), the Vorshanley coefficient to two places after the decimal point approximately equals 3.96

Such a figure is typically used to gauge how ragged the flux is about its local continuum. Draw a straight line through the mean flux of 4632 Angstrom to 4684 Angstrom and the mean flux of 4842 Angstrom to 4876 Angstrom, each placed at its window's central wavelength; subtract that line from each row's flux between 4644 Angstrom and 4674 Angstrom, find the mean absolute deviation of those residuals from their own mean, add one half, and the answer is 2.7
